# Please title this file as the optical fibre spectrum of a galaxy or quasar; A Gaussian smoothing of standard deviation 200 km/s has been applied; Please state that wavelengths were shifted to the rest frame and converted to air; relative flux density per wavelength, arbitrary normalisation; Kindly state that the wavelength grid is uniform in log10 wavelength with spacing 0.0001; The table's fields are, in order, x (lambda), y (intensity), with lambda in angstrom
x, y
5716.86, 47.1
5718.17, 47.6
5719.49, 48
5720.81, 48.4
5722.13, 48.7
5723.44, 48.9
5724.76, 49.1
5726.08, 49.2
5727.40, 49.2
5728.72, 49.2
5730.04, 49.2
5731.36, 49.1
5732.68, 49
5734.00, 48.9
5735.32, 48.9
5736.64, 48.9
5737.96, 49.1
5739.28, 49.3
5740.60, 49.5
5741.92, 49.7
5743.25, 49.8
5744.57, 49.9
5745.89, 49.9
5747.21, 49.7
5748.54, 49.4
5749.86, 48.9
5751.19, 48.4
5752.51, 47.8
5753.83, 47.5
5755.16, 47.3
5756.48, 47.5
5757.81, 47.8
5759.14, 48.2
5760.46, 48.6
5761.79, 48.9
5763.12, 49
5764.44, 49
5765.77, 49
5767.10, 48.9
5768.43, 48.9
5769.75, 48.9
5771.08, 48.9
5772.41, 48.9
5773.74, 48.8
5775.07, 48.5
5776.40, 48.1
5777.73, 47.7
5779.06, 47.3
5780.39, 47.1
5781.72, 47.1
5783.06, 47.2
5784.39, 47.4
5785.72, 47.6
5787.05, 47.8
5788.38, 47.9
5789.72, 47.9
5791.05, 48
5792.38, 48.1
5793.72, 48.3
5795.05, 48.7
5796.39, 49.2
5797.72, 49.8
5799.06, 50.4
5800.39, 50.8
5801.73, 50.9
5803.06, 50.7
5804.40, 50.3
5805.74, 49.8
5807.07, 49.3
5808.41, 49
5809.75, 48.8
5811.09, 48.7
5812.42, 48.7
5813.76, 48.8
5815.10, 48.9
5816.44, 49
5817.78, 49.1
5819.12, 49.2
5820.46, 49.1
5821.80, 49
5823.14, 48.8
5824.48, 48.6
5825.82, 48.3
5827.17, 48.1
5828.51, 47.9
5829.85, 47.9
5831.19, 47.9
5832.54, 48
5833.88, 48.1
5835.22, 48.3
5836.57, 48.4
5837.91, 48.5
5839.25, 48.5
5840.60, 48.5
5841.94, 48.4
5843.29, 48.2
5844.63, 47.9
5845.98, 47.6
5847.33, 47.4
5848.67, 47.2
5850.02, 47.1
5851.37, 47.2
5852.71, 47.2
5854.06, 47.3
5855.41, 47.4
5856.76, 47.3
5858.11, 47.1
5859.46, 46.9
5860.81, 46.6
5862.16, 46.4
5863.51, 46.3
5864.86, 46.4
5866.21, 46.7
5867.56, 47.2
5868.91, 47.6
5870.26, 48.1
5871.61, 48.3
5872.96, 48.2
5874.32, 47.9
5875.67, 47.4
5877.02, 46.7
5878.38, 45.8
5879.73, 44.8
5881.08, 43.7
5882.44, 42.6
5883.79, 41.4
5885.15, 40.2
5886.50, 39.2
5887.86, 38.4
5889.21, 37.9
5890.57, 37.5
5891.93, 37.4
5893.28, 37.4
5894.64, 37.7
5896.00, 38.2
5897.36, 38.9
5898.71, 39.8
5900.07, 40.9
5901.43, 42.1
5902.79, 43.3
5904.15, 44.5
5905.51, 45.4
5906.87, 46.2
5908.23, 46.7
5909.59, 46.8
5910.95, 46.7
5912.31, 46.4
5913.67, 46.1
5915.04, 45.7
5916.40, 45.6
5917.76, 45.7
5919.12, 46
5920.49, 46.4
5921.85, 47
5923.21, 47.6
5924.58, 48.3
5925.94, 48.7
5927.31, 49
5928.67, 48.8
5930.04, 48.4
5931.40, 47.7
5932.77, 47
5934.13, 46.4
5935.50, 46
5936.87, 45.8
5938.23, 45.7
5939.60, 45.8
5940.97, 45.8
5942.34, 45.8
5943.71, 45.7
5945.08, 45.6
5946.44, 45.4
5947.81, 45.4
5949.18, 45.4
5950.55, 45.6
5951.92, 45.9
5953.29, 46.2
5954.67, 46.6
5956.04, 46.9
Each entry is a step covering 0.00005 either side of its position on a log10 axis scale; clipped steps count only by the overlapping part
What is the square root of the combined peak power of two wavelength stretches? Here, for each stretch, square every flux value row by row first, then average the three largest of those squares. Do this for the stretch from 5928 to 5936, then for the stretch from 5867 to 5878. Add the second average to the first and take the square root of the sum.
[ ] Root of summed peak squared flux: 68.2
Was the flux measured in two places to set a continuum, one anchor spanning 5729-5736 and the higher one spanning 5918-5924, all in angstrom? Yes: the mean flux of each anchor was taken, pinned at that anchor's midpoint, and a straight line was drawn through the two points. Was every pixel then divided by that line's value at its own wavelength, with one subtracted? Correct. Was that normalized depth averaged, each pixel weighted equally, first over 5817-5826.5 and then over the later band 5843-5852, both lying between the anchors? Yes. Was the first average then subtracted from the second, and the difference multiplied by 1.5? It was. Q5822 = -0.033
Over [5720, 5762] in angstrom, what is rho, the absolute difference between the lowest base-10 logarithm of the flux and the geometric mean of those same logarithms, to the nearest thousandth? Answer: 0.014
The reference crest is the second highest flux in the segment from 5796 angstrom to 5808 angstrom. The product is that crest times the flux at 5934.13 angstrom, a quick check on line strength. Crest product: 2357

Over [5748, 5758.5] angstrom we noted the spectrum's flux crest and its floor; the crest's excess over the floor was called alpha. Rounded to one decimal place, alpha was 2.1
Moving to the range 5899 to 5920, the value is 5.9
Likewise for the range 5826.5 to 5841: 0.6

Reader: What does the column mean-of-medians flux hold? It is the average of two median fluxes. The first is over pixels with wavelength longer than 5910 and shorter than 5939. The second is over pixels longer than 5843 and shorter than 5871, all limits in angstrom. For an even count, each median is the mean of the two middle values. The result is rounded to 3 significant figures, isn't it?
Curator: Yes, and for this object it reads 46.8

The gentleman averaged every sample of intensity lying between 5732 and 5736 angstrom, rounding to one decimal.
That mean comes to 48.9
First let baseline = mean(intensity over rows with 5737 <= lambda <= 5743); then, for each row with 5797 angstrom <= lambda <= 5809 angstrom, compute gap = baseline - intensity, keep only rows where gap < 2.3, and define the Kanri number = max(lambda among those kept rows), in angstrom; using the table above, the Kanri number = 5808.41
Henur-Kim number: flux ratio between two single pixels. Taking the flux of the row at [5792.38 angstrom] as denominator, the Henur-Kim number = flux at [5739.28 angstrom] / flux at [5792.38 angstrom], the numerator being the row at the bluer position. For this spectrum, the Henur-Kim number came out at 1.02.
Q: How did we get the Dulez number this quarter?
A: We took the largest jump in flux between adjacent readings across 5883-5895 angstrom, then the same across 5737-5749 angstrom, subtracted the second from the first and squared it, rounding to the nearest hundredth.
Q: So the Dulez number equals 0.81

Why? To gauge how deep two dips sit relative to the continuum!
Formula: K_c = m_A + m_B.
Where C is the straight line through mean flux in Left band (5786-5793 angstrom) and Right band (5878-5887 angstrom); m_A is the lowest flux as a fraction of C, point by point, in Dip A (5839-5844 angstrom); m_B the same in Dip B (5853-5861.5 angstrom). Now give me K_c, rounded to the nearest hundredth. 2.14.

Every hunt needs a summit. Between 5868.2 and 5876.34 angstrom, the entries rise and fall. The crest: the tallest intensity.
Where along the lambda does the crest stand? 5871.61 angstrom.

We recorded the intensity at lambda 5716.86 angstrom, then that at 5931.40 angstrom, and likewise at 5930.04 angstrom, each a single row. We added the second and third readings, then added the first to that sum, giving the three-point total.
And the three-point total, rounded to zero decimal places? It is 143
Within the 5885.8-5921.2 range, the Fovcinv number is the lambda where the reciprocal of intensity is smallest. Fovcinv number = 5909.59 angstrom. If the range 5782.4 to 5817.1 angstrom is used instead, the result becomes 5801.73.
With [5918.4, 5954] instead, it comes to 5927.31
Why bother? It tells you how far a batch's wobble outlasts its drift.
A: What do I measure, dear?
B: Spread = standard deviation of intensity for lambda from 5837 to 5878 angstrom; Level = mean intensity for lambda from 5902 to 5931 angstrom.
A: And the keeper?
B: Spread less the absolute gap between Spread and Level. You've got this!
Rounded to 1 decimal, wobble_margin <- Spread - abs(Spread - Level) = -45.3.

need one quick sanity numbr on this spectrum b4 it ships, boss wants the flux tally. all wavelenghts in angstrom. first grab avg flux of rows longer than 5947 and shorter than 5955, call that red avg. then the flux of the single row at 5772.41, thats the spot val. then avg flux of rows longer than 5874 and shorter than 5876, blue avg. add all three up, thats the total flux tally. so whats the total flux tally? 142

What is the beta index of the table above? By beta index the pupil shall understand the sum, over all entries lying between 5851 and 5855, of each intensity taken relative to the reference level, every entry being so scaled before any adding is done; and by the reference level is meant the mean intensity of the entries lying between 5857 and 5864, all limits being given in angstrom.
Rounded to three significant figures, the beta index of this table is 3.04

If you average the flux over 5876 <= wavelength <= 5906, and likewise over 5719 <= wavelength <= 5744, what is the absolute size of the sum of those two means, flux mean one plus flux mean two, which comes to 90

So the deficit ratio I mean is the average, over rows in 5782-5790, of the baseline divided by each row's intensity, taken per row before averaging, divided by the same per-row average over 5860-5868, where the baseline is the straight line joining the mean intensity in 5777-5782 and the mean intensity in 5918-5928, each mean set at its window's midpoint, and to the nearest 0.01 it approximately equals 0.98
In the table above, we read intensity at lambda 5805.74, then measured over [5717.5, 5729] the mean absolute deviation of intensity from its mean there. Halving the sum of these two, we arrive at 25.1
